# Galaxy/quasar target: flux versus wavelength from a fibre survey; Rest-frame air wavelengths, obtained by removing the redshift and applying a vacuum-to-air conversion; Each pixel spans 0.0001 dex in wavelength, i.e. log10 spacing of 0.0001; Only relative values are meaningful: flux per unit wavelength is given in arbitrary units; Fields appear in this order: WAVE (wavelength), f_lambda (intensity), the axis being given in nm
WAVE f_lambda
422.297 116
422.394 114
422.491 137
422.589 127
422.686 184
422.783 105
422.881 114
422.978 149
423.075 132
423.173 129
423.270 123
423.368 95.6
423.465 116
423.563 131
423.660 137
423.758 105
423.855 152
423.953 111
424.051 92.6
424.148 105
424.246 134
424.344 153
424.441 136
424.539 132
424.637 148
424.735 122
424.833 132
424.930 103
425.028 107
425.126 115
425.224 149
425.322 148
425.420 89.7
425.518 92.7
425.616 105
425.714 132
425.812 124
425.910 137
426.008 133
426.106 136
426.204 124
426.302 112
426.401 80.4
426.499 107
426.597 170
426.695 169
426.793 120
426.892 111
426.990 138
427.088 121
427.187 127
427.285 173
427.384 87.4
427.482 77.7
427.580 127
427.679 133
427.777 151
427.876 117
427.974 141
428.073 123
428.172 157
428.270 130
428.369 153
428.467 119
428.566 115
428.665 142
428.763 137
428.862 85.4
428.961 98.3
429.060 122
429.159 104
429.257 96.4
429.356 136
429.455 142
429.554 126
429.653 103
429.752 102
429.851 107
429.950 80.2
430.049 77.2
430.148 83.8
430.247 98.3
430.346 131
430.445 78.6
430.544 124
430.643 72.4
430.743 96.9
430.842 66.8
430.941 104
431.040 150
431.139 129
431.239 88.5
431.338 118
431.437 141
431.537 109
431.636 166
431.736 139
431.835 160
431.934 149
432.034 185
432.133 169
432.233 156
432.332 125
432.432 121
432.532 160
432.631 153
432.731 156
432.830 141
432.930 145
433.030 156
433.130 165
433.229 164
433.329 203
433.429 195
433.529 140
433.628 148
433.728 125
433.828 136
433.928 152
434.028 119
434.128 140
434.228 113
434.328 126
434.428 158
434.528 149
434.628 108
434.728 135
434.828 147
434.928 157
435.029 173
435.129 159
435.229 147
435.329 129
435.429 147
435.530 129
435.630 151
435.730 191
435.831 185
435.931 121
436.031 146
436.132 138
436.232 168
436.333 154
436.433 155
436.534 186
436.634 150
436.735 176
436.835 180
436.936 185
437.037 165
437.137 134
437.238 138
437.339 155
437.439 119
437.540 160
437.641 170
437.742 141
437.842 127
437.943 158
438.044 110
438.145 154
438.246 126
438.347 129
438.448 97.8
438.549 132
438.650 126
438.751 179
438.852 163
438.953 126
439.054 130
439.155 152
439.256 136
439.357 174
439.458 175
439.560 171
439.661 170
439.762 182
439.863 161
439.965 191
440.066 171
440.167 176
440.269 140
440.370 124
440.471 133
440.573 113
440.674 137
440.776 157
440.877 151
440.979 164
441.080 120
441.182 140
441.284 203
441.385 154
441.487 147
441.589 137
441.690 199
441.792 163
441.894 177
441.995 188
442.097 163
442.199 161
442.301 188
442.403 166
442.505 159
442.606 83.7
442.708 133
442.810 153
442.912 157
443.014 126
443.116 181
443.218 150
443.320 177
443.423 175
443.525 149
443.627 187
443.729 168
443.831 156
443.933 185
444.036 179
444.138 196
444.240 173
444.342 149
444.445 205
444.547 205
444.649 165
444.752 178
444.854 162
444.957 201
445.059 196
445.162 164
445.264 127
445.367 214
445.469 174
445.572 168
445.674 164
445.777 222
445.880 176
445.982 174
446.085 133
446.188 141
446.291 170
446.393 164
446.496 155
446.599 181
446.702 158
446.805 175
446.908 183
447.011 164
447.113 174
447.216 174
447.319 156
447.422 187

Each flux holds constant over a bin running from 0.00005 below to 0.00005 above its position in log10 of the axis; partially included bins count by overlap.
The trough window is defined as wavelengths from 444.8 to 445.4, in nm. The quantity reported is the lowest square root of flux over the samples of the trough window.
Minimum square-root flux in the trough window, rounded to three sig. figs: 11.3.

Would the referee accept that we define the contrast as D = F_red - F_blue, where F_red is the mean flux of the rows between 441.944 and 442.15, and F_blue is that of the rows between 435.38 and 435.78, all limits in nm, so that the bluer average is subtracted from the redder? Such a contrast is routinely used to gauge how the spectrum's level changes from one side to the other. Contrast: 21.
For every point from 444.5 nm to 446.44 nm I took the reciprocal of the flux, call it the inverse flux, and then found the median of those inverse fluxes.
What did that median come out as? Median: 0.0059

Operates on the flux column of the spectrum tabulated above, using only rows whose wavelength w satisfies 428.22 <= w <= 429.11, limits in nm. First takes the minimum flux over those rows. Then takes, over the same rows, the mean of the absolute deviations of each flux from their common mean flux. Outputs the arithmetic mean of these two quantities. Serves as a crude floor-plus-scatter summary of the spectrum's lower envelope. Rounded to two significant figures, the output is 51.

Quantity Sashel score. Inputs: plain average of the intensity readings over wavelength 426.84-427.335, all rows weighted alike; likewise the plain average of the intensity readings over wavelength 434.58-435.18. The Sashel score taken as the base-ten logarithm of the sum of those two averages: 2.45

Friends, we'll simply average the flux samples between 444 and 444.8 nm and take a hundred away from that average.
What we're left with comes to 81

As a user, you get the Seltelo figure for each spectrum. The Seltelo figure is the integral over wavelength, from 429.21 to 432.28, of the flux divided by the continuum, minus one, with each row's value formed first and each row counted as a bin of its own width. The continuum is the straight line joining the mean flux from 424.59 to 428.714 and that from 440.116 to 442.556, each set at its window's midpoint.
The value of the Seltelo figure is -0.36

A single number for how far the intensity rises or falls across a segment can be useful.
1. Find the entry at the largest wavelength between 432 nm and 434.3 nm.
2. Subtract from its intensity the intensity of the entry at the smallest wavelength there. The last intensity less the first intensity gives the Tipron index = -72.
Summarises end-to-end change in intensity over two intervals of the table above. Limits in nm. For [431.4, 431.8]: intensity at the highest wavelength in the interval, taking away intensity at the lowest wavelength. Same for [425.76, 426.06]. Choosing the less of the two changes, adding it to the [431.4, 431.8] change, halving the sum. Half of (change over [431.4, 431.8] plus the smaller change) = -2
